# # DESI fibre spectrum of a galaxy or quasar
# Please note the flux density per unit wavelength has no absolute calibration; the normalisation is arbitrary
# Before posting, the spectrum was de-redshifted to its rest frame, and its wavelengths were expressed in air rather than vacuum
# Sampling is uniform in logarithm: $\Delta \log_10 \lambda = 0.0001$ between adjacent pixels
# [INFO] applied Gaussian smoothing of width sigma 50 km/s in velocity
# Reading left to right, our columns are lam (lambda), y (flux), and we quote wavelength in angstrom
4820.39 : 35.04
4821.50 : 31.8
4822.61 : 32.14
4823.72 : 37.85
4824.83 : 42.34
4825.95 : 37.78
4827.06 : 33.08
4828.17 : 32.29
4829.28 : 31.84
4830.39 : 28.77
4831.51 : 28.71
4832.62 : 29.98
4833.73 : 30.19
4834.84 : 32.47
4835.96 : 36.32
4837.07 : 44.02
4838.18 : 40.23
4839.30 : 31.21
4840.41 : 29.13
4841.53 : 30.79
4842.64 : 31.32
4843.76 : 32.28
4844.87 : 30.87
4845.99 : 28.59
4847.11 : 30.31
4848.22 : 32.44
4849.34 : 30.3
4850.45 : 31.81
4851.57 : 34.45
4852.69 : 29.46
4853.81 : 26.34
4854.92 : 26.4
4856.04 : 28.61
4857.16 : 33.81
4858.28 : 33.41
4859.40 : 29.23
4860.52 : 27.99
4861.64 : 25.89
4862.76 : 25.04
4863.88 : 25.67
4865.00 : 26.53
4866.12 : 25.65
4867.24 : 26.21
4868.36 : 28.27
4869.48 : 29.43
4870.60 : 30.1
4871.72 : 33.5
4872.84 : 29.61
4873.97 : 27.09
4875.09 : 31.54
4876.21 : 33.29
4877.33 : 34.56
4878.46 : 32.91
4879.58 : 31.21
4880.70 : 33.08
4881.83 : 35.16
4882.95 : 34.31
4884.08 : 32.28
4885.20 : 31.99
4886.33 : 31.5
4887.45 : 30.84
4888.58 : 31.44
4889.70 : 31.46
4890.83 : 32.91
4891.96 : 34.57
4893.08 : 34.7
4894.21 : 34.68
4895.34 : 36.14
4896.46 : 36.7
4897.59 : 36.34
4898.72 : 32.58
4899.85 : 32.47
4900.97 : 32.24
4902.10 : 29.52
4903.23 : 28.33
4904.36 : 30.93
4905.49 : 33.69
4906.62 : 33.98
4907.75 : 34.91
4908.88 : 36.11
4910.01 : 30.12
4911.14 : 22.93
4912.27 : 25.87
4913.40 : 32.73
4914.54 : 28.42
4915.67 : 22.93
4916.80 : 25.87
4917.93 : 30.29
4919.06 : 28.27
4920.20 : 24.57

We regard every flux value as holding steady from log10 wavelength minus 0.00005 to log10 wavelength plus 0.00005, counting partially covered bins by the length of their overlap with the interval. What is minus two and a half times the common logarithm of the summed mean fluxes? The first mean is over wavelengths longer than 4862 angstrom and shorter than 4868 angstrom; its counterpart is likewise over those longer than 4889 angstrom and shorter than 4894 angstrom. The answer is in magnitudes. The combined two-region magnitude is -4.43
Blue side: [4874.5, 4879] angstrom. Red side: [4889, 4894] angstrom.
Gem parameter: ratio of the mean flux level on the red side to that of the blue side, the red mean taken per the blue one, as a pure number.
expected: 1.01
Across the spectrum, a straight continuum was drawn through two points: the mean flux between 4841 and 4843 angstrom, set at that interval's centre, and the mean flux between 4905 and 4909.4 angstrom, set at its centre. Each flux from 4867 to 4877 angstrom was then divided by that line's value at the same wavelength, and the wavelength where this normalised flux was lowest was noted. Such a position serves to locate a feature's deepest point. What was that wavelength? 4867.24 angstrom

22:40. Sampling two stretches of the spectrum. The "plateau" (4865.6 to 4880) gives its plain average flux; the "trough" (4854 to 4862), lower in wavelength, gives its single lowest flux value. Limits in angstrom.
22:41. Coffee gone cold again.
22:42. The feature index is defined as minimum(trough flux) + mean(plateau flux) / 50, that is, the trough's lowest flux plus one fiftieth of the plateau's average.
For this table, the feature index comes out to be 26.5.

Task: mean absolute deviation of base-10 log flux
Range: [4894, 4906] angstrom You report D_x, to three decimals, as 0.029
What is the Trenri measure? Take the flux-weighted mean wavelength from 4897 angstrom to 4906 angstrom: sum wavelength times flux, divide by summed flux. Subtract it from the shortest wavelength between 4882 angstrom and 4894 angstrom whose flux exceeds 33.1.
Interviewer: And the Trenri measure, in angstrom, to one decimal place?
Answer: -18.5 angstrom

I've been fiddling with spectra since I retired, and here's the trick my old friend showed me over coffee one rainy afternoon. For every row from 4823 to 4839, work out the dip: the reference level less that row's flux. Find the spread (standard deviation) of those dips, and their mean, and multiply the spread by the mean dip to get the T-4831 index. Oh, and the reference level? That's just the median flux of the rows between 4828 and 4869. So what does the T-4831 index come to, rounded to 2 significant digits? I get -22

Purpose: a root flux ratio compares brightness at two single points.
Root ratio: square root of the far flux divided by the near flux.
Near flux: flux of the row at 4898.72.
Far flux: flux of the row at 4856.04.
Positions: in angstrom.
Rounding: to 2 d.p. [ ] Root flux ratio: 0.94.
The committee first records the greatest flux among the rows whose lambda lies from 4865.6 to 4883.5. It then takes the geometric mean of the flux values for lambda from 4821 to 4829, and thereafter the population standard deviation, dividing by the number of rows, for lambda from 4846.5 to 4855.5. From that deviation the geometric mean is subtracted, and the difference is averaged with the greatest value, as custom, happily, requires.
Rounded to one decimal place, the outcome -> 1.3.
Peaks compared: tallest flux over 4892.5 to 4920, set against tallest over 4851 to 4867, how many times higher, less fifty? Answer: -48.9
